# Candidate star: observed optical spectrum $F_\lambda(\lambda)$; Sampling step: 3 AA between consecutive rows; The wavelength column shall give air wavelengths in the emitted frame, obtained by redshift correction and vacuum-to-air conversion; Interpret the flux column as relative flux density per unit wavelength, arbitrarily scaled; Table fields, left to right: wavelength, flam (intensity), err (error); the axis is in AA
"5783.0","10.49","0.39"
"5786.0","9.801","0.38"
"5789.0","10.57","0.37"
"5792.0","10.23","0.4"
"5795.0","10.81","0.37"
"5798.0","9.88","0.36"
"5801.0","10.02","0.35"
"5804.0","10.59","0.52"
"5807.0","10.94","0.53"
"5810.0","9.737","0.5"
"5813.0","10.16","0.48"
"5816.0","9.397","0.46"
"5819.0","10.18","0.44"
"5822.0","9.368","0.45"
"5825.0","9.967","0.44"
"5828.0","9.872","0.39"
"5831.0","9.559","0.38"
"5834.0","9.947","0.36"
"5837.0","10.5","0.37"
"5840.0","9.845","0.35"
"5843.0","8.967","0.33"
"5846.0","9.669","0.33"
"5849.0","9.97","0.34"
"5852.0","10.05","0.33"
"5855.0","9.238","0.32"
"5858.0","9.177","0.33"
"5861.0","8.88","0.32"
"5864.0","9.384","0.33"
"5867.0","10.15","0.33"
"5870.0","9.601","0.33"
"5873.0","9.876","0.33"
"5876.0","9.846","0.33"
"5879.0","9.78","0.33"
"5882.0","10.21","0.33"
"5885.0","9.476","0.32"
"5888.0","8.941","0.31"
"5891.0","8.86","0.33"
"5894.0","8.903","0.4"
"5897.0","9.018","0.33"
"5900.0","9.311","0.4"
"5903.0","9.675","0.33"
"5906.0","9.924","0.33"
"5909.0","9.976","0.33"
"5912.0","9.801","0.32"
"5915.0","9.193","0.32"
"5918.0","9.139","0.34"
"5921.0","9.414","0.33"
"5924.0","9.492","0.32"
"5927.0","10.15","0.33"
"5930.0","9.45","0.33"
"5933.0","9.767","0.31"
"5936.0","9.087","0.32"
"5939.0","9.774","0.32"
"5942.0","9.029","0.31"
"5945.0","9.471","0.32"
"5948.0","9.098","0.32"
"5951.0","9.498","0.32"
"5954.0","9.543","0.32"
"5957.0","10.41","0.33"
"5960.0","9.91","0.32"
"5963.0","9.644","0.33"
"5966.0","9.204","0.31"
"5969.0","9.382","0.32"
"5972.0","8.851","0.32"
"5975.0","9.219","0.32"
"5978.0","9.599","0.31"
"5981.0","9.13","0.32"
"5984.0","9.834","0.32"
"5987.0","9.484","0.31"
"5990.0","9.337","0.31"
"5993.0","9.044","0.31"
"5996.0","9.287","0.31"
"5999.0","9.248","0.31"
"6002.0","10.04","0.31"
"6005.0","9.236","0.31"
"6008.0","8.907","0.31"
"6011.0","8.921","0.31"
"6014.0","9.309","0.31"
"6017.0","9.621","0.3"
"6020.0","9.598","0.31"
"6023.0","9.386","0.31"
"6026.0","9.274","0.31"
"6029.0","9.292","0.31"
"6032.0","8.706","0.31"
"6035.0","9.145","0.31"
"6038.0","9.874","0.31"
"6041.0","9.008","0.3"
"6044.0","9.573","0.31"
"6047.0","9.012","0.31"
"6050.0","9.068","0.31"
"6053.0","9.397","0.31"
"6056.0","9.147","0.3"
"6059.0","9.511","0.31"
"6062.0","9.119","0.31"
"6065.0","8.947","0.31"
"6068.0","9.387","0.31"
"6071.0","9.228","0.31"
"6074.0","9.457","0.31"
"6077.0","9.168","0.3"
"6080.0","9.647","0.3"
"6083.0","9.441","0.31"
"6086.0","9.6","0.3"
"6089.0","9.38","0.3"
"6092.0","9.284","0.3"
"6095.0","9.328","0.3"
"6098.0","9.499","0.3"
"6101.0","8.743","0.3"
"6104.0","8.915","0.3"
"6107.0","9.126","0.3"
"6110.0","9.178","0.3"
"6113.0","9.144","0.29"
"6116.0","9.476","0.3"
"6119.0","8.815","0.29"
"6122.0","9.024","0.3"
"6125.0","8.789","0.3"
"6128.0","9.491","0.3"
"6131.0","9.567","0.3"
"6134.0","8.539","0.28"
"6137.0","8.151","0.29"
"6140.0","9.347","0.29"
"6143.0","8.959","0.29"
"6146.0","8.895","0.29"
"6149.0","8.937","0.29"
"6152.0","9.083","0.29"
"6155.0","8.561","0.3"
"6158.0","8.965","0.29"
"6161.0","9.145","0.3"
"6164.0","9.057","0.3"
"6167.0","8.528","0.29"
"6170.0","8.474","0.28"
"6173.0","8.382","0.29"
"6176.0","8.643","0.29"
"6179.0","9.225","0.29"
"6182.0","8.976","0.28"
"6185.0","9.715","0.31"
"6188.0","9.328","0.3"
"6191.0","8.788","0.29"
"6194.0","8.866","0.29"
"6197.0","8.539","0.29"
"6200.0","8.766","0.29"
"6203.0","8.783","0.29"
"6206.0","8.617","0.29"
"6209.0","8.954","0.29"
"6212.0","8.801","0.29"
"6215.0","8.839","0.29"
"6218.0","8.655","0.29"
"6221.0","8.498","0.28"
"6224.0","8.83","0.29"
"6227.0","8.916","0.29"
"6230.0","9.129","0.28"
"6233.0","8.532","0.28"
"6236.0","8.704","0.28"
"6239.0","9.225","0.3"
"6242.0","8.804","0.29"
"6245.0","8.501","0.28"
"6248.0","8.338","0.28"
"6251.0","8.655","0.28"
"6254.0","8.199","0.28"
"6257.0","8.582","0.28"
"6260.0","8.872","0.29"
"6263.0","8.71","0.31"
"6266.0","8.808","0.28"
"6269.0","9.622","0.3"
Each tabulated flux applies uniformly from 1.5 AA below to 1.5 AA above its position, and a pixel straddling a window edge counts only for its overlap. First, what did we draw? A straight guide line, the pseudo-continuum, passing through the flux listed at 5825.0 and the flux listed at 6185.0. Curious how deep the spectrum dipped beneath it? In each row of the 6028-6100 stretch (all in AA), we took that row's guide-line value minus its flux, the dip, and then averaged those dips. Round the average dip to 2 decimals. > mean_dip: 0.50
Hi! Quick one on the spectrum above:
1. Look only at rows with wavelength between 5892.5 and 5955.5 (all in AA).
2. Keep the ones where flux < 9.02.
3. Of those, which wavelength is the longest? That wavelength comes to 5897.0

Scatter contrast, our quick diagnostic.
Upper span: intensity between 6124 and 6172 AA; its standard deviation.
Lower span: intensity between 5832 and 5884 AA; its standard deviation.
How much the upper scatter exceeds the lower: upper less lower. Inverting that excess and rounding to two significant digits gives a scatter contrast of -16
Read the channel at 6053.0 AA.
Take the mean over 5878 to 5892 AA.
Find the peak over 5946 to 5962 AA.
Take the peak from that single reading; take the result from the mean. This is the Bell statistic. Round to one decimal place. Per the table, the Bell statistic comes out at 10.5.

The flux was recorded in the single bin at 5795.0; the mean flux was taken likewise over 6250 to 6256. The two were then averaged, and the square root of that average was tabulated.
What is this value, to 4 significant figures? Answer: 3.101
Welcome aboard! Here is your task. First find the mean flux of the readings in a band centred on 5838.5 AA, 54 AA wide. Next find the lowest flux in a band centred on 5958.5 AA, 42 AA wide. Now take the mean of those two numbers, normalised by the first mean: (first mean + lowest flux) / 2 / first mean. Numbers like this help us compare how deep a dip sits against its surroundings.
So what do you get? 0.957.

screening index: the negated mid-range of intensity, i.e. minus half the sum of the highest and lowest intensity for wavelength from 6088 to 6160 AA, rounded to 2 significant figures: -8.9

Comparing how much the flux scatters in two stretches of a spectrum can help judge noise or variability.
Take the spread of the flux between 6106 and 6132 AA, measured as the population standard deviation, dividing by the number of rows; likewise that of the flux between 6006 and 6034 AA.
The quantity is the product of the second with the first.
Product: 0.08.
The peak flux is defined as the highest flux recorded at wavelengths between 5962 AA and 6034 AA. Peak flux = 10.04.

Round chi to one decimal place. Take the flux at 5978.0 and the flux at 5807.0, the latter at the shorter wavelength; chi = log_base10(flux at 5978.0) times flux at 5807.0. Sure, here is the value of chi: 10.7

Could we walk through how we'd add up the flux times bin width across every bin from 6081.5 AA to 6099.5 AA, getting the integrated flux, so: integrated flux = 170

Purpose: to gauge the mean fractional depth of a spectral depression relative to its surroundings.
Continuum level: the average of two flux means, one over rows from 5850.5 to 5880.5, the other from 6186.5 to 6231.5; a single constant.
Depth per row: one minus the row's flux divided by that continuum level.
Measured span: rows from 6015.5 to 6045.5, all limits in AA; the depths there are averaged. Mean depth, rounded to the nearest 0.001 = -0.015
